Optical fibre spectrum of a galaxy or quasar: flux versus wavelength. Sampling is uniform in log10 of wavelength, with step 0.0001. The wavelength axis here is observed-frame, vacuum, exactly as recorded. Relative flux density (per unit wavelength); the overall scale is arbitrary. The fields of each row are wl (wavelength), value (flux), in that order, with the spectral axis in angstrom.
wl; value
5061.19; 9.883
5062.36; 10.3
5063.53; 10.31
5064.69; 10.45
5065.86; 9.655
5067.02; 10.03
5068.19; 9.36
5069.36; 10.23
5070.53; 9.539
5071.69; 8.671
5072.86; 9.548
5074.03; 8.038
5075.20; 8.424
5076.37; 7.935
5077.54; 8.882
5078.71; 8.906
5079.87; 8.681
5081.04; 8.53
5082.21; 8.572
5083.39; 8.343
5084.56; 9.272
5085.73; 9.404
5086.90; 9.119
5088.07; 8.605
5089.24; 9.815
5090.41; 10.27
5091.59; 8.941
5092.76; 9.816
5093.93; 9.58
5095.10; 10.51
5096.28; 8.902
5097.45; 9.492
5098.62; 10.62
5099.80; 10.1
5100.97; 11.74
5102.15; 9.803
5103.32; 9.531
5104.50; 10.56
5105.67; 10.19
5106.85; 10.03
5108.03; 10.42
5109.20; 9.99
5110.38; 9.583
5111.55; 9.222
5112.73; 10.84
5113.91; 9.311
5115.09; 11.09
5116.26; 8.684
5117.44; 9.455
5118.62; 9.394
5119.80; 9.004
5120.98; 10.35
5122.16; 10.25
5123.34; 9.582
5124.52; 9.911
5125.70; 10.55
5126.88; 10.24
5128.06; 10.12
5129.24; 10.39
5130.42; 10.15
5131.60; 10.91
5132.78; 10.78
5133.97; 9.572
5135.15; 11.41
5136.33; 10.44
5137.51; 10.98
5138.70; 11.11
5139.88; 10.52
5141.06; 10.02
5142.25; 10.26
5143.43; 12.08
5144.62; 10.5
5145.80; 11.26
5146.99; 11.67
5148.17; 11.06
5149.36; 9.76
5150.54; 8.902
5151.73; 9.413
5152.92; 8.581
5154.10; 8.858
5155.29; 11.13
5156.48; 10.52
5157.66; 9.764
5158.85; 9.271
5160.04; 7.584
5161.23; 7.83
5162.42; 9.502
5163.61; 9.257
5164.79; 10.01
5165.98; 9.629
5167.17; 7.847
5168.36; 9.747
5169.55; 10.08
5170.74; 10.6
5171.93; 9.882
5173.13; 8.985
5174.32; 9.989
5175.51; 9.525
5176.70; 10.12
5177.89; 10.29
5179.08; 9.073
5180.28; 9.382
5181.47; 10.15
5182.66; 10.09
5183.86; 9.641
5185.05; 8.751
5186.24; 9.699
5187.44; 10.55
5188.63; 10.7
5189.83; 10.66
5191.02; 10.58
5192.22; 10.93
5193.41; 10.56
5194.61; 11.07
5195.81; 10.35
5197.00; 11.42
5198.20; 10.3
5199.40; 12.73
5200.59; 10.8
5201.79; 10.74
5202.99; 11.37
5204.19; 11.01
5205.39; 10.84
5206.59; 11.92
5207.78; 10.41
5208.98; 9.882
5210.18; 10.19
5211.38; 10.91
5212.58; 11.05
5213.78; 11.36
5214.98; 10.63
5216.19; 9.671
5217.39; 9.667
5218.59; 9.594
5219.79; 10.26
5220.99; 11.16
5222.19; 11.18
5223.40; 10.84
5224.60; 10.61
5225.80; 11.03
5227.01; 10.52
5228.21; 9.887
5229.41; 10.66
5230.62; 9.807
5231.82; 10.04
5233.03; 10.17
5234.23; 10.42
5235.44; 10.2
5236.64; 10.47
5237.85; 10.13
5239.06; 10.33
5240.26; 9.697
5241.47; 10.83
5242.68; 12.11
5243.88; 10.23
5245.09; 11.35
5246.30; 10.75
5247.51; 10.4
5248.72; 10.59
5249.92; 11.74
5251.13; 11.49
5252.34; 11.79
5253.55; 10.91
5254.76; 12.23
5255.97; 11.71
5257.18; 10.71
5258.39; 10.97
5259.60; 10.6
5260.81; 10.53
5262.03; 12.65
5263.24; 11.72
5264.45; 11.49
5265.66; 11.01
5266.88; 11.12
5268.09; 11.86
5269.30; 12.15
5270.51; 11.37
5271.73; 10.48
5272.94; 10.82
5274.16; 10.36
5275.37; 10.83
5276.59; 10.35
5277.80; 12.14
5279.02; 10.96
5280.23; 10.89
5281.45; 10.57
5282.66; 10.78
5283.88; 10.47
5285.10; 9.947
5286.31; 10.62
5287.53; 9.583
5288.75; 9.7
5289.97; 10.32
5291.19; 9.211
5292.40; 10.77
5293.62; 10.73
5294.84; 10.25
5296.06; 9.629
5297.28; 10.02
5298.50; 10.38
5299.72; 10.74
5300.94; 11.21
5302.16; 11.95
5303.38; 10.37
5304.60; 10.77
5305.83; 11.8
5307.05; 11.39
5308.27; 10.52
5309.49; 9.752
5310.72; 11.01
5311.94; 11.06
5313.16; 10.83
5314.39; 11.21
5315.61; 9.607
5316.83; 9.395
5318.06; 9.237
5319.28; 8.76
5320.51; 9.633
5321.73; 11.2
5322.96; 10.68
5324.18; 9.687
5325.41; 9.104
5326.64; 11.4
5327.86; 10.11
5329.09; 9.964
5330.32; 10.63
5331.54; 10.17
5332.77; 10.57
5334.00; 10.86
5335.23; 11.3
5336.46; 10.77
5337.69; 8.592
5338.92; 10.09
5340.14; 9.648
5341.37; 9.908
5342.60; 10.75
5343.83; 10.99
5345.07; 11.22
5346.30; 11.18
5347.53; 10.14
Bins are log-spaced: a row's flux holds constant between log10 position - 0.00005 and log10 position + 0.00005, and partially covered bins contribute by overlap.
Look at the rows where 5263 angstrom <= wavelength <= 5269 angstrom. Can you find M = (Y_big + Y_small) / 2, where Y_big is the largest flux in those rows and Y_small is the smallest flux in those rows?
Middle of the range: 11.4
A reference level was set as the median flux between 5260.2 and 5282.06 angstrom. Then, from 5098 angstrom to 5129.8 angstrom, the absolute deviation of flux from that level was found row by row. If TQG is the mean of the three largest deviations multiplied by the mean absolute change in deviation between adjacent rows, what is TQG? 1.3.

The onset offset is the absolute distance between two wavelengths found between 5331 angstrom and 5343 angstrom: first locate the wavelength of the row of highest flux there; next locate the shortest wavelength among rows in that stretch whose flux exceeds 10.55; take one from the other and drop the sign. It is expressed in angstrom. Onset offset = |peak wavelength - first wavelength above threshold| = 2.5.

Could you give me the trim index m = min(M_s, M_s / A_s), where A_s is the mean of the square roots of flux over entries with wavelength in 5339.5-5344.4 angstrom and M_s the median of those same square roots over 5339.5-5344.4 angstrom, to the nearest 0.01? 1.00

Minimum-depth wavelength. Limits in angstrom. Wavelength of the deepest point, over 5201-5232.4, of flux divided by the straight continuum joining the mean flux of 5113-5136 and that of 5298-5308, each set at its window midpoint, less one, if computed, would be 5218.59 angstrom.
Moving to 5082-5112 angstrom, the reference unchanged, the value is 5083.39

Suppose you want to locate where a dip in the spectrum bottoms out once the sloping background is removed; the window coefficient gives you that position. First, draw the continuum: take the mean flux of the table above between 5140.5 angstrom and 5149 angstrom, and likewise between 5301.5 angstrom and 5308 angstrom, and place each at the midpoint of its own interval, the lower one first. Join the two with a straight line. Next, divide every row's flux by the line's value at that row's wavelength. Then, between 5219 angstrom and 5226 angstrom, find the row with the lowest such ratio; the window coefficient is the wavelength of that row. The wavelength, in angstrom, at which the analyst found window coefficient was 5219.79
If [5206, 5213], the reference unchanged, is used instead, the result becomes 5208.98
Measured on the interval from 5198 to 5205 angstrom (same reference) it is 5198.20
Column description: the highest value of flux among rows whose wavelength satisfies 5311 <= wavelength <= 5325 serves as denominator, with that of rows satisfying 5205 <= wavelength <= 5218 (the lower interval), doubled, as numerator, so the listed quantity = 2.13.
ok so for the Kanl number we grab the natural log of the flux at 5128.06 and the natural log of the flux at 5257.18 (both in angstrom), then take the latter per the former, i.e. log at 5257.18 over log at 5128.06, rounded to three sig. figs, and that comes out 1.02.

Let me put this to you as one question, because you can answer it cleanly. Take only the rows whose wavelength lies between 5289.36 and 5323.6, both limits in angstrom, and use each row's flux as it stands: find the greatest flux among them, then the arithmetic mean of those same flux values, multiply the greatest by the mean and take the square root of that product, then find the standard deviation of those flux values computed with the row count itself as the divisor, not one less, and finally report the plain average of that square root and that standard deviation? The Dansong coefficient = 6.0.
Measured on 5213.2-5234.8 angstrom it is 5.7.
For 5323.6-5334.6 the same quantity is 5.7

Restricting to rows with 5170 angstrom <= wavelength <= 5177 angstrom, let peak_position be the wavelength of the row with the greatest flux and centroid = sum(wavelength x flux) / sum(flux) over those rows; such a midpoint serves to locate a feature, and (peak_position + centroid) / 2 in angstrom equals 5172.2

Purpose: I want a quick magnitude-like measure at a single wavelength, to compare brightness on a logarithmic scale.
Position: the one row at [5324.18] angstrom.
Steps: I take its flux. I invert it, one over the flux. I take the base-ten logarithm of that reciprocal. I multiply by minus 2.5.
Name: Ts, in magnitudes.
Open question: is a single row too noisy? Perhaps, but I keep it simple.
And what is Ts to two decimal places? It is 2.47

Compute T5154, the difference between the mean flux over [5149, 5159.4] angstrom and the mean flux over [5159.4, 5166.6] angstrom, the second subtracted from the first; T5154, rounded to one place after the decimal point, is 0.6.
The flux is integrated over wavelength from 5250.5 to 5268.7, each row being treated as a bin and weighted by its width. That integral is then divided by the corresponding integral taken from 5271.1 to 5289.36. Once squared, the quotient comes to 1.2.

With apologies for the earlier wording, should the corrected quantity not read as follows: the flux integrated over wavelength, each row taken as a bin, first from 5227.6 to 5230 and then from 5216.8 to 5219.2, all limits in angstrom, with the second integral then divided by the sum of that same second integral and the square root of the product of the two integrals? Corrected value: 0.492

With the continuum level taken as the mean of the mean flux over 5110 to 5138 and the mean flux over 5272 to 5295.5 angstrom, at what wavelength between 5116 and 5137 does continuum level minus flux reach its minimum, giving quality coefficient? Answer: 5135.15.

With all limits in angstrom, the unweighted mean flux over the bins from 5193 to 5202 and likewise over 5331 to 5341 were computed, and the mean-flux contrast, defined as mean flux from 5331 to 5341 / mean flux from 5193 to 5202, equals 0.93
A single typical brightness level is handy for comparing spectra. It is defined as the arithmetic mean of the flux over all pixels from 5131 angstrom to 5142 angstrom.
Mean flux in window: 10.6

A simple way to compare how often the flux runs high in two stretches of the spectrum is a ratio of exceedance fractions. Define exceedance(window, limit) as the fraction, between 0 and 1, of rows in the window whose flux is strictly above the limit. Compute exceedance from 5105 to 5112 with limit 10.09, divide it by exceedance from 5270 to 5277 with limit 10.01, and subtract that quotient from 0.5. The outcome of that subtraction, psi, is 0.2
